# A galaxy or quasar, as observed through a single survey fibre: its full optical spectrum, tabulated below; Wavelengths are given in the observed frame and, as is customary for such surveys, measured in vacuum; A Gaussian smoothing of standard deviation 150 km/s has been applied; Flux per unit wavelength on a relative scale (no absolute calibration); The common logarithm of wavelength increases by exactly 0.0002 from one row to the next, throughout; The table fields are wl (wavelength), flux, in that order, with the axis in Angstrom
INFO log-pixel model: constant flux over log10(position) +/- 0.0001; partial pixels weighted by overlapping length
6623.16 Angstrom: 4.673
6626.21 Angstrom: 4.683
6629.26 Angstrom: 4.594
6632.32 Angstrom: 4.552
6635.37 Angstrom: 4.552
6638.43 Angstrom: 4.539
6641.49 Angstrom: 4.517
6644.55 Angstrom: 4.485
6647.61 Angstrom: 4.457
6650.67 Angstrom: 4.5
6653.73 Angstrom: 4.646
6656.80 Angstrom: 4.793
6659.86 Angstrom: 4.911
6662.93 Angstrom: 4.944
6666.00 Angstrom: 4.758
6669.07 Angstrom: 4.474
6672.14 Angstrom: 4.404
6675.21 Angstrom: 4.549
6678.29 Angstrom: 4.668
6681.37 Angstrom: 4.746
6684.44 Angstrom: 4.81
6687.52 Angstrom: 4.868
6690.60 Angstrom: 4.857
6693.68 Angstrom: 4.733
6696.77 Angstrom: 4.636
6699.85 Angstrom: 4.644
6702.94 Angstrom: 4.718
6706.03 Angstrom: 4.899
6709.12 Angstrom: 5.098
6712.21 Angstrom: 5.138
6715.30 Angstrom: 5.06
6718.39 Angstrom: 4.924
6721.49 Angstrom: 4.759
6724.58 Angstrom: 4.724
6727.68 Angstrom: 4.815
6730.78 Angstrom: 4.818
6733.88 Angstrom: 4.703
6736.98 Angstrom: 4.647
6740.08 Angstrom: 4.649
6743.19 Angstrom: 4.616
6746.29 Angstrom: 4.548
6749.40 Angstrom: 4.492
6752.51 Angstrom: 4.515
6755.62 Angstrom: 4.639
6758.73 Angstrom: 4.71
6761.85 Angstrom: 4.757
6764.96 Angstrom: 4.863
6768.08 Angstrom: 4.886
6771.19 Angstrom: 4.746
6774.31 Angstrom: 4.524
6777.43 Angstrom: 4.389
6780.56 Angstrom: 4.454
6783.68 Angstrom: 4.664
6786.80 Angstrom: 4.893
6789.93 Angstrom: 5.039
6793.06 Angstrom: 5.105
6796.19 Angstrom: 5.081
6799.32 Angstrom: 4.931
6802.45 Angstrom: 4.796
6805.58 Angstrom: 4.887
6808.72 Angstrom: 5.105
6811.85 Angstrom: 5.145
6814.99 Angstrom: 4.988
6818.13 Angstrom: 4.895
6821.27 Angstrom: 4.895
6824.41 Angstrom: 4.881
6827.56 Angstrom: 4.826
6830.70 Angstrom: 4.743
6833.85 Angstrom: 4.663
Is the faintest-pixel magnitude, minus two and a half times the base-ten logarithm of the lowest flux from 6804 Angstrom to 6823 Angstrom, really -1.72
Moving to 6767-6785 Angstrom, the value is -1.61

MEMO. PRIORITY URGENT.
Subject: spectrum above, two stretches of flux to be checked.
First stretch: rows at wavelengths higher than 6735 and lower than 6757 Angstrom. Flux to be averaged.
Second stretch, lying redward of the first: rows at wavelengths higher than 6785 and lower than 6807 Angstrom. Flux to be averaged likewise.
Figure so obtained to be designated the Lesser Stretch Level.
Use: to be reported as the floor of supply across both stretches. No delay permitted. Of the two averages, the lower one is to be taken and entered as 4.59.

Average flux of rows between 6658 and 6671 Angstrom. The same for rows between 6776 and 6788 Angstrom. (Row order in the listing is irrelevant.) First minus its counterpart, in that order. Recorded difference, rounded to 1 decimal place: 0.2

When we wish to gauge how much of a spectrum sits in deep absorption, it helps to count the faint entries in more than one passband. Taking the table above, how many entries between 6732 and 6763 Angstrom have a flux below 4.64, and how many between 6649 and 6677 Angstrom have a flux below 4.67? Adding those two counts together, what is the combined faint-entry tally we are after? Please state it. 10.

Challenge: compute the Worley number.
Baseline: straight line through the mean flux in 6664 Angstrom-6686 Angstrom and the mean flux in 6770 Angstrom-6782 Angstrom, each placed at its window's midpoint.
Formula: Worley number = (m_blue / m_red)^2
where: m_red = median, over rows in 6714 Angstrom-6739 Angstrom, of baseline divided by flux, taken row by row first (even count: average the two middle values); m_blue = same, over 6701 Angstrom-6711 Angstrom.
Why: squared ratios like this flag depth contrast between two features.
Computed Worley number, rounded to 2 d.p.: 0.96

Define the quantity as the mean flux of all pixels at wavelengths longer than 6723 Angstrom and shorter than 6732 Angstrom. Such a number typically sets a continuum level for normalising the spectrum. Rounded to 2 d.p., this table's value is 4.79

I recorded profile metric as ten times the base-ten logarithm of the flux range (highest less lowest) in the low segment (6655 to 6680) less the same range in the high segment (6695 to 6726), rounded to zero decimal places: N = -14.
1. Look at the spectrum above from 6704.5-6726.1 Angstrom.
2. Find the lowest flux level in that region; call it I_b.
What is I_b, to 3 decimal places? 4.724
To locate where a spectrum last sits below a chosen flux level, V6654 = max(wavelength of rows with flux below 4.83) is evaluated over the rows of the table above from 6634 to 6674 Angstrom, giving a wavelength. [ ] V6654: 6672.14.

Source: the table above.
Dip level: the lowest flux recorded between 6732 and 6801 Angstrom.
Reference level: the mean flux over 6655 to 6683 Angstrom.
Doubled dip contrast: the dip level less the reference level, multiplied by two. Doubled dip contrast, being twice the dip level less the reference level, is -0.61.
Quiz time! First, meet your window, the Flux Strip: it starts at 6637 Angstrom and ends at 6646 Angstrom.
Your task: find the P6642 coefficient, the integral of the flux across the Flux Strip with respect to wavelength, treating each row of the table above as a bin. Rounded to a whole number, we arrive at 41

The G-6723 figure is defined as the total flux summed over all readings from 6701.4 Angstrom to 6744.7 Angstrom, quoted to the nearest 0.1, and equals 67.6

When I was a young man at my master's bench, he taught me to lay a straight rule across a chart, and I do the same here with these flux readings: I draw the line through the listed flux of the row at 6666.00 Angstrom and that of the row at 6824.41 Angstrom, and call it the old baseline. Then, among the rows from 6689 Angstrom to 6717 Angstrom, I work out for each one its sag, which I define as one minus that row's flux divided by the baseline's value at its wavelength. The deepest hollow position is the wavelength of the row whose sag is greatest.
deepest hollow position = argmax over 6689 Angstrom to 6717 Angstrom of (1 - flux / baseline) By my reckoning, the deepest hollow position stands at 6696.77 Angstrom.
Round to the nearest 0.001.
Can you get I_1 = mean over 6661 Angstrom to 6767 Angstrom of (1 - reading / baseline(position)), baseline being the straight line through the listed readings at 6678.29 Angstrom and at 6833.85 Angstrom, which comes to -0.016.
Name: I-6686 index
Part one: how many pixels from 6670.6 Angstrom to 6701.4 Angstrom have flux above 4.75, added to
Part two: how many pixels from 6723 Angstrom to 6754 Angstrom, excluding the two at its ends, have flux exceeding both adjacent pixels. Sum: 5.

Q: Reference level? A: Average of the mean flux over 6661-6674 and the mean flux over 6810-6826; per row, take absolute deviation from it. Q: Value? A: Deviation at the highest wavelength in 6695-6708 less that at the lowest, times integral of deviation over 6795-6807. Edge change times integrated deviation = -0.11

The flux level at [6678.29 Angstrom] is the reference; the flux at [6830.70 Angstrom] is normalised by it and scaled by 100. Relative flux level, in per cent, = 102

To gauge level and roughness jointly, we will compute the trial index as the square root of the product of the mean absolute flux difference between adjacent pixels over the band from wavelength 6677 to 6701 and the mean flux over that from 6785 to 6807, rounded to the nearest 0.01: 0.56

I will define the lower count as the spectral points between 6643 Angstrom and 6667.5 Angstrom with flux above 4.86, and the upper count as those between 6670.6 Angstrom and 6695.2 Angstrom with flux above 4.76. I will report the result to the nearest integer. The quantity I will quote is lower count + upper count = 5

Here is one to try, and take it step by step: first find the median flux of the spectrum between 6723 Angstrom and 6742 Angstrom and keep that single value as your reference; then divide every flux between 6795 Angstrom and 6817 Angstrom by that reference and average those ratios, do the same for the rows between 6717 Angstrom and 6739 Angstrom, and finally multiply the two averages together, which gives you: 1.07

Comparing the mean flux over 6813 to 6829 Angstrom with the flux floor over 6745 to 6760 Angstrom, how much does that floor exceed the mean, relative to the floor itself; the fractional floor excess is -0.09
